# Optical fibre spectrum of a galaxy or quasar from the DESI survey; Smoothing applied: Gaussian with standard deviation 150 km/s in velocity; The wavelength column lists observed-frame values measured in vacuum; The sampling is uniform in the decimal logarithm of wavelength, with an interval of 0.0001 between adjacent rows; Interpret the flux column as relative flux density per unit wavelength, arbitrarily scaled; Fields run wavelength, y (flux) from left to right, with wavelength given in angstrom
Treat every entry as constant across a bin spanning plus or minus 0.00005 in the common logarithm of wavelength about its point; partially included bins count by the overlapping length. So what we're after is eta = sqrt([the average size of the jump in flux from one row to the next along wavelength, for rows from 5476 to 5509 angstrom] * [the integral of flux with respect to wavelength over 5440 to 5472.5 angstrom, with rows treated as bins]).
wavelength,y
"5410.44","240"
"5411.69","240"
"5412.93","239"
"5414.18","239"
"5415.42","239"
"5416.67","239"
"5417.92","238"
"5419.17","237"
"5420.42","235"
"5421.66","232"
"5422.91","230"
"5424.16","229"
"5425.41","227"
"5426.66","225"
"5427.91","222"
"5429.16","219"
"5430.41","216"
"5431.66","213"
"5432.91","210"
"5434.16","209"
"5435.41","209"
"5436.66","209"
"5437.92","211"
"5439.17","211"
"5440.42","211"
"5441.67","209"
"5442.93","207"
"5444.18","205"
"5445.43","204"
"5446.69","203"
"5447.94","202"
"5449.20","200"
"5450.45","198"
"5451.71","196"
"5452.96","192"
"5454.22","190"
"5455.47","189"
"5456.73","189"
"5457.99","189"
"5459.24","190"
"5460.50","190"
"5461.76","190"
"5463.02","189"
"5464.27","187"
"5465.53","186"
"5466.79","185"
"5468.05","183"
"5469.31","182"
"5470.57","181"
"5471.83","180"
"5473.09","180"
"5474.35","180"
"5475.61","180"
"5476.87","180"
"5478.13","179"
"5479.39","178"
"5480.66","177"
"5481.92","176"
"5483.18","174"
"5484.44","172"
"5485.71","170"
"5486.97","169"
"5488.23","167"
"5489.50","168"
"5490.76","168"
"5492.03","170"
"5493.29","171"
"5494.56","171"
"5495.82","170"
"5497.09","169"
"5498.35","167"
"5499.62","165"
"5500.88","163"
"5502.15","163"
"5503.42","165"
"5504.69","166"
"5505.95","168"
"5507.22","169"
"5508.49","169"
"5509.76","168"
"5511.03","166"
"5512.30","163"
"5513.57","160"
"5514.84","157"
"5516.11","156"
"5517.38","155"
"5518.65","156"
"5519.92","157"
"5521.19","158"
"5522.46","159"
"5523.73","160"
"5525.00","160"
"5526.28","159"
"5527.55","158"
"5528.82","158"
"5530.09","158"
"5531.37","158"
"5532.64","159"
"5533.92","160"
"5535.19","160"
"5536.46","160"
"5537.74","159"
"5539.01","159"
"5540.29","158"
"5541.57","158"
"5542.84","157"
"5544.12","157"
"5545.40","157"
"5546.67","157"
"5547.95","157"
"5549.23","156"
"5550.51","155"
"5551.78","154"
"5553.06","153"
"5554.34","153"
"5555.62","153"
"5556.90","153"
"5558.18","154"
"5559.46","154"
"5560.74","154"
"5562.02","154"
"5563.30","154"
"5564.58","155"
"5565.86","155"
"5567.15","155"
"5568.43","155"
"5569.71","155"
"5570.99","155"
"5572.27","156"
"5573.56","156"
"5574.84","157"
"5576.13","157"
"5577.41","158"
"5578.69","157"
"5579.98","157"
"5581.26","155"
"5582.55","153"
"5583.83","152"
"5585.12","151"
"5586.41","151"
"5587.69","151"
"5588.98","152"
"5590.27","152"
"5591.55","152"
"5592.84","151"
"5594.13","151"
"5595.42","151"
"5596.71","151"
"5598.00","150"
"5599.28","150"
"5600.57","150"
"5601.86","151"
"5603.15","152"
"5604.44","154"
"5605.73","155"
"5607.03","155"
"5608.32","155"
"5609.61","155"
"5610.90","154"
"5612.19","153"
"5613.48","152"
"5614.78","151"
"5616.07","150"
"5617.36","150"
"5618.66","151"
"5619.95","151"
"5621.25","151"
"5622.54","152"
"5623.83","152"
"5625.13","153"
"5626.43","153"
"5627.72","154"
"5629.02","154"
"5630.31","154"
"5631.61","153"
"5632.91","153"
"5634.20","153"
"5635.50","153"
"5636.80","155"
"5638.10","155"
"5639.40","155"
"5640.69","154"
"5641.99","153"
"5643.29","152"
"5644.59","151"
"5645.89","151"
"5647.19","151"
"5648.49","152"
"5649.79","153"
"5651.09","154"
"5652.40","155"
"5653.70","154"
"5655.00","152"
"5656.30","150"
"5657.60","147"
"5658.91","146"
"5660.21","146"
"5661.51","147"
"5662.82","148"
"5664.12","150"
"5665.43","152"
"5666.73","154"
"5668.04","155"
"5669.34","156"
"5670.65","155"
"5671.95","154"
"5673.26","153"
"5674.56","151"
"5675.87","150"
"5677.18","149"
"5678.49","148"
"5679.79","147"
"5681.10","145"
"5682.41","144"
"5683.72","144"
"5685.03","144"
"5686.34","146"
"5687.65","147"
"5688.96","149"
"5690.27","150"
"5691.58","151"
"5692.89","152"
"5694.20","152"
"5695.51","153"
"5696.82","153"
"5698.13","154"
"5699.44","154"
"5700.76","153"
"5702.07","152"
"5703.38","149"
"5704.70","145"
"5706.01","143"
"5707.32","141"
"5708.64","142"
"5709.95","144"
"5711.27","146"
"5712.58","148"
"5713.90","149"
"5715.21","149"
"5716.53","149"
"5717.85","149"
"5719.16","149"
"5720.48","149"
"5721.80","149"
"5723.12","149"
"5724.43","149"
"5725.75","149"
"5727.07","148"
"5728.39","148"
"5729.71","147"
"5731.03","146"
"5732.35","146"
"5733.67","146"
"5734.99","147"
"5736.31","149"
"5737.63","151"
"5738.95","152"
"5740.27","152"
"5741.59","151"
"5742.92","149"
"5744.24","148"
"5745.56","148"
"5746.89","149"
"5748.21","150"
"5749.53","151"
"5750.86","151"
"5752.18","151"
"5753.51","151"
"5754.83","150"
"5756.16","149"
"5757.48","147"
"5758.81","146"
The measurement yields 88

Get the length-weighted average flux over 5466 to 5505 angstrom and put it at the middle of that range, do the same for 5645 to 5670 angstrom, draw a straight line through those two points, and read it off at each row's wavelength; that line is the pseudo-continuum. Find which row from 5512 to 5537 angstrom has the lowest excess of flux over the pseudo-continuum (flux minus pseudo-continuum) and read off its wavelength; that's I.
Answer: 5517.38 angstrom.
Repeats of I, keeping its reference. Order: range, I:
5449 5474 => 5471.83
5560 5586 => 5560.74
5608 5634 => 5616.07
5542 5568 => 5553.06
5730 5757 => 5731.03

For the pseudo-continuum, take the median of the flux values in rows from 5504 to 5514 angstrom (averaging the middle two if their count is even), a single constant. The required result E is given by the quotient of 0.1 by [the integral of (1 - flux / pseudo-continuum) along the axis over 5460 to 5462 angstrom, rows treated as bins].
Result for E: -0.4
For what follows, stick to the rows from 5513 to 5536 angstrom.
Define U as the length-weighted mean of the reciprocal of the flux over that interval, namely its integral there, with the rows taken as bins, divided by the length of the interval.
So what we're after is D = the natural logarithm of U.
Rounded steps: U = 0.0063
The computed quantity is -5.06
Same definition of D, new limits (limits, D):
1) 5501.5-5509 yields -5.12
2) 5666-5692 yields -5.01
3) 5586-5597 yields -5.02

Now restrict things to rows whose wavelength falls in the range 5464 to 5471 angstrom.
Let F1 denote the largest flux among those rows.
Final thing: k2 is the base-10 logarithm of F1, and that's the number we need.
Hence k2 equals 2.27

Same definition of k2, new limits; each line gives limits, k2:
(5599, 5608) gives 2.19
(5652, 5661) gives 2.19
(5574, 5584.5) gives 2.20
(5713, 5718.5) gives 2.17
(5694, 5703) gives 2.19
